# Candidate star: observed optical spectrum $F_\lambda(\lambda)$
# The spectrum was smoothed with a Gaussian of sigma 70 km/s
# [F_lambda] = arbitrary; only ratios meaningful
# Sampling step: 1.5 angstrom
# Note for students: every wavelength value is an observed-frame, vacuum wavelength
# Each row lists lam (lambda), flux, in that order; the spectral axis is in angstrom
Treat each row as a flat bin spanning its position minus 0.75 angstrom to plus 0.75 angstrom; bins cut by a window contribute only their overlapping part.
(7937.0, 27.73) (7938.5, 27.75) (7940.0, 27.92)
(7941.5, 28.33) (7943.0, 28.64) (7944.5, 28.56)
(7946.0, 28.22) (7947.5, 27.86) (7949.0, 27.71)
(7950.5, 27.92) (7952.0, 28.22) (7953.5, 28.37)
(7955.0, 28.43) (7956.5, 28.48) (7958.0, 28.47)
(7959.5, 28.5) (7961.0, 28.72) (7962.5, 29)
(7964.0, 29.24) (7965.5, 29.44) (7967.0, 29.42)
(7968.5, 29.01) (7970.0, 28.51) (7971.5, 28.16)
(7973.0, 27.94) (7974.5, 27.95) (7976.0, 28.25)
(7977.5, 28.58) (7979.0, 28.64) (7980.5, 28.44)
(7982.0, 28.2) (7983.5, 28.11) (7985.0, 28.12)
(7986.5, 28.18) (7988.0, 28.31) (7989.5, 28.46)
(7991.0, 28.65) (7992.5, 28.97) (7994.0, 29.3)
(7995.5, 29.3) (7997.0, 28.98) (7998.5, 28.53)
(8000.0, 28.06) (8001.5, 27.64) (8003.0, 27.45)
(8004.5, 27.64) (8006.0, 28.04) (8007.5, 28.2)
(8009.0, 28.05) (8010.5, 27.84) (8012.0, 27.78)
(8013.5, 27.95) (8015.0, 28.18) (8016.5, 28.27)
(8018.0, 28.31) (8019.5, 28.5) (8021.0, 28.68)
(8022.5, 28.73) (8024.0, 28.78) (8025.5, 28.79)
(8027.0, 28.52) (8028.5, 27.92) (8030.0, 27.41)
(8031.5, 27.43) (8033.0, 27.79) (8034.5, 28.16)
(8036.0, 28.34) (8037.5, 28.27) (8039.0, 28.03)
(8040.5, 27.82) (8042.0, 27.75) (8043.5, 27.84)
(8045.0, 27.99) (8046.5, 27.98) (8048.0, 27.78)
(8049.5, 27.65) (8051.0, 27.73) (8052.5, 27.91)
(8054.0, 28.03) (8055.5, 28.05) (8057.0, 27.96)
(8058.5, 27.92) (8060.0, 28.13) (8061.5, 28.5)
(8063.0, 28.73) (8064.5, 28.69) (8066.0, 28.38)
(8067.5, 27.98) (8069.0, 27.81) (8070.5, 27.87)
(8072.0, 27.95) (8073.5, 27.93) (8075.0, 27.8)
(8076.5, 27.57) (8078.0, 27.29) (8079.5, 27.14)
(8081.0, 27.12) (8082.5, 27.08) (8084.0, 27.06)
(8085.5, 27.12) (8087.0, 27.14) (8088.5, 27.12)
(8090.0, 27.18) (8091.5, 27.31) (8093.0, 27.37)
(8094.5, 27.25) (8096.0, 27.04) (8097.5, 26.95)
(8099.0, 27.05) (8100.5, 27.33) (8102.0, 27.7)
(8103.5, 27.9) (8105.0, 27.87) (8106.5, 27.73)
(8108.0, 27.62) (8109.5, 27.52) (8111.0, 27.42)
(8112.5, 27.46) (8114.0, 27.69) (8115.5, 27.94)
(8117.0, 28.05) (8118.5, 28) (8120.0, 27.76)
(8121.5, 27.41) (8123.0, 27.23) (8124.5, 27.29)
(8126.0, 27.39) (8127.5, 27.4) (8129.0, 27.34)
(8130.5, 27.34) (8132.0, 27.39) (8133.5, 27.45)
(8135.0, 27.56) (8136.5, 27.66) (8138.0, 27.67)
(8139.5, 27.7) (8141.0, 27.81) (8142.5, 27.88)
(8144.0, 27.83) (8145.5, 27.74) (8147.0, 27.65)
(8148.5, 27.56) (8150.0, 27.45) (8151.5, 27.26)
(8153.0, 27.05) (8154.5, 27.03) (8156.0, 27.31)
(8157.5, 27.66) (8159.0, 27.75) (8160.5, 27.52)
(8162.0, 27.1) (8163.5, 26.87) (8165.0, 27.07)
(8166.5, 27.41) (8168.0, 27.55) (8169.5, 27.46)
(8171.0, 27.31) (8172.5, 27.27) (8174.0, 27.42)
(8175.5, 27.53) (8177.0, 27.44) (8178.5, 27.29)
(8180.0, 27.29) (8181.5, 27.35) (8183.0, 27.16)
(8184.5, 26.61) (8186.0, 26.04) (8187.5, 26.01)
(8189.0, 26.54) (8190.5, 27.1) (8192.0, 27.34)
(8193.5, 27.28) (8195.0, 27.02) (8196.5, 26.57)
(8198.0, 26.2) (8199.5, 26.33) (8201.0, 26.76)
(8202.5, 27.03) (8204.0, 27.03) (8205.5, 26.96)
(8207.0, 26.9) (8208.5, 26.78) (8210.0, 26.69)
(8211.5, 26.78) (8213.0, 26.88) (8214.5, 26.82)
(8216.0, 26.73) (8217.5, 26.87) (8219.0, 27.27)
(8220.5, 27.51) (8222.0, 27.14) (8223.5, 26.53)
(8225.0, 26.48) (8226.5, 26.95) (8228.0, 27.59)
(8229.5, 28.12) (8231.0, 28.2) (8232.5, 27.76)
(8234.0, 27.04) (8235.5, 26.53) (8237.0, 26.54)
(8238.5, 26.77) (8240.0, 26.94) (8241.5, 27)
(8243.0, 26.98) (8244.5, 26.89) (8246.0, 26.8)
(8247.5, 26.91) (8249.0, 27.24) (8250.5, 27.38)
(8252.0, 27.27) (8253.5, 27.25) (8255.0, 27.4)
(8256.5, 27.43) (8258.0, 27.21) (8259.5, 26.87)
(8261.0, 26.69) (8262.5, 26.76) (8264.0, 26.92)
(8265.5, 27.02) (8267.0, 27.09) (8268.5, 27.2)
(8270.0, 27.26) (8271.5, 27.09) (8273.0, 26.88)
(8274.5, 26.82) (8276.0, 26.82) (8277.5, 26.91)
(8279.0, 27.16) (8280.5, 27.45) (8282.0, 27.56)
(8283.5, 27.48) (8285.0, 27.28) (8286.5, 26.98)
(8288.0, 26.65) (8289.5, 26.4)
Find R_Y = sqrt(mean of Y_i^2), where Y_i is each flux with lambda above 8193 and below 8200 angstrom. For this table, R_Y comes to 26.7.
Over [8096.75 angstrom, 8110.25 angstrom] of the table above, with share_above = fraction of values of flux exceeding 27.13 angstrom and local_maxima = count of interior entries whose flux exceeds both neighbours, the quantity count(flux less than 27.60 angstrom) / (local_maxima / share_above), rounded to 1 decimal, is 3.1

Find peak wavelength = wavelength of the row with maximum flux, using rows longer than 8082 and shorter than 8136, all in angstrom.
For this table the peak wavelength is 8117.0 angstrom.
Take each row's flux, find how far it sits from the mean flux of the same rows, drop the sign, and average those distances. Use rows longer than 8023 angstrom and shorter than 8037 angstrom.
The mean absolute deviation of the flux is 0.43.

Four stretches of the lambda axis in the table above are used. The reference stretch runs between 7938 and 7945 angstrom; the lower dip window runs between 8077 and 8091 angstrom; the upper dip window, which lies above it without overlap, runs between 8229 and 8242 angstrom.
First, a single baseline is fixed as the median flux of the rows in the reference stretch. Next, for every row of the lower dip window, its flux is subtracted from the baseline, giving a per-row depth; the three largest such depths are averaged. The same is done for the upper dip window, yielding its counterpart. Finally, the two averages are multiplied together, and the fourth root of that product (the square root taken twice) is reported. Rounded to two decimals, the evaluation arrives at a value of 1.21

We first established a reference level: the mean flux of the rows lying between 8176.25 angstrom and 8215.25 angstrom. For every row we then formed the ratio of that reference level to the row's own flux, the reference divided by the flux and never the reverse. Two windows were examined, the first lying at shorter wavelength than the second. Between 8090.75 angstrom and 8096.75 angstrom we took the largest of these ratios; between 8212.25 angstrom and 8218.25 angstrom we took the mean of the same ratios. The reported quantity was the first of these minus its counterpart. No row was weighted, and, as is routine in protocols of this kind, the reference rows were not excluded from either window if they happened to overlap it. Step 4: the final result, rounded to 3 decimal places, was -0.008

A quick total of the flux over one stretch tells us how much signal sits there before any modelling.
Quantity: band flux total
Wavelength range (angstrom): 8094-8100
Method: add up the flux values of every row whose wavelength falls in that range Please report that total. 108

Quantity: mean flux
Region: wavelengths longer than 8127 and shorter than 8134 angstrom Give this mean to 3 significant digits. 27.4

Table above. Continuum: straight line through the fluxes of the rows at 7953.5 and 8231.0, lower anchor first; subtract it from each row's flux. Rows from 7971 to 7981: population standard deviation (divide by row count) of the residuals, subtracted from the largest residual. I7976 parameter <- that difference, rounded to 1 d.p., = 0.0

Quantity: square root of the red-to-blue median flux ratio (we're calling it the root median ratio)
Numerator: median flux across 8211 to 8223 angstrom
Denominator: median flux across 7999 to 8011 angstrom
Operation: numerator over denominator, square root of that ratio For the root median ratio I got 0.981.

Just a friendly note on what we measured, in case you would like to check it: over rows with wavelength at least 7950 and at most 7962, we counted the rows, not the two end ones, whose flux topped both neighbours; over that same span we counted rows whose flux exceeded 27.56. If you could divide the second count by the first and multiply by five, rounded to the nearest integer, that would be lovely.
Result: 40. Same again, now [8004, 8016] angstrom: 40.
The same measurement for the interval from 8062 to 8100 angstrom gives 17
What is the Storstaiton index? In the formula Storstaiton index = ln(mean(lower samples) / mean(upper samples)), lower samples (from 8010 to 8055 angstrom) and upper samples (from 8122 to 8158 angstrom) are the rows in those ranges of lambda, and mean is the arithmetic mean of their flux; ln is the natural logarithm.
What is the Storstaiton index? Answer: 0.021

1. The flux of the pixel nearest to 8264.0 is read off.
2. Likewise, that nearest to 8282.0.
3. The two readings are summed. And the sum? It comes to 54.5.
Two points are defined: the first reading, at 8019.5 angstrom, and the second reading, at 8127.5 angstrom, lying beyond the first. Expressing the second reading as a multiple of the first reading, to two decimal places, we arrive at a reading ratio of 0.96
